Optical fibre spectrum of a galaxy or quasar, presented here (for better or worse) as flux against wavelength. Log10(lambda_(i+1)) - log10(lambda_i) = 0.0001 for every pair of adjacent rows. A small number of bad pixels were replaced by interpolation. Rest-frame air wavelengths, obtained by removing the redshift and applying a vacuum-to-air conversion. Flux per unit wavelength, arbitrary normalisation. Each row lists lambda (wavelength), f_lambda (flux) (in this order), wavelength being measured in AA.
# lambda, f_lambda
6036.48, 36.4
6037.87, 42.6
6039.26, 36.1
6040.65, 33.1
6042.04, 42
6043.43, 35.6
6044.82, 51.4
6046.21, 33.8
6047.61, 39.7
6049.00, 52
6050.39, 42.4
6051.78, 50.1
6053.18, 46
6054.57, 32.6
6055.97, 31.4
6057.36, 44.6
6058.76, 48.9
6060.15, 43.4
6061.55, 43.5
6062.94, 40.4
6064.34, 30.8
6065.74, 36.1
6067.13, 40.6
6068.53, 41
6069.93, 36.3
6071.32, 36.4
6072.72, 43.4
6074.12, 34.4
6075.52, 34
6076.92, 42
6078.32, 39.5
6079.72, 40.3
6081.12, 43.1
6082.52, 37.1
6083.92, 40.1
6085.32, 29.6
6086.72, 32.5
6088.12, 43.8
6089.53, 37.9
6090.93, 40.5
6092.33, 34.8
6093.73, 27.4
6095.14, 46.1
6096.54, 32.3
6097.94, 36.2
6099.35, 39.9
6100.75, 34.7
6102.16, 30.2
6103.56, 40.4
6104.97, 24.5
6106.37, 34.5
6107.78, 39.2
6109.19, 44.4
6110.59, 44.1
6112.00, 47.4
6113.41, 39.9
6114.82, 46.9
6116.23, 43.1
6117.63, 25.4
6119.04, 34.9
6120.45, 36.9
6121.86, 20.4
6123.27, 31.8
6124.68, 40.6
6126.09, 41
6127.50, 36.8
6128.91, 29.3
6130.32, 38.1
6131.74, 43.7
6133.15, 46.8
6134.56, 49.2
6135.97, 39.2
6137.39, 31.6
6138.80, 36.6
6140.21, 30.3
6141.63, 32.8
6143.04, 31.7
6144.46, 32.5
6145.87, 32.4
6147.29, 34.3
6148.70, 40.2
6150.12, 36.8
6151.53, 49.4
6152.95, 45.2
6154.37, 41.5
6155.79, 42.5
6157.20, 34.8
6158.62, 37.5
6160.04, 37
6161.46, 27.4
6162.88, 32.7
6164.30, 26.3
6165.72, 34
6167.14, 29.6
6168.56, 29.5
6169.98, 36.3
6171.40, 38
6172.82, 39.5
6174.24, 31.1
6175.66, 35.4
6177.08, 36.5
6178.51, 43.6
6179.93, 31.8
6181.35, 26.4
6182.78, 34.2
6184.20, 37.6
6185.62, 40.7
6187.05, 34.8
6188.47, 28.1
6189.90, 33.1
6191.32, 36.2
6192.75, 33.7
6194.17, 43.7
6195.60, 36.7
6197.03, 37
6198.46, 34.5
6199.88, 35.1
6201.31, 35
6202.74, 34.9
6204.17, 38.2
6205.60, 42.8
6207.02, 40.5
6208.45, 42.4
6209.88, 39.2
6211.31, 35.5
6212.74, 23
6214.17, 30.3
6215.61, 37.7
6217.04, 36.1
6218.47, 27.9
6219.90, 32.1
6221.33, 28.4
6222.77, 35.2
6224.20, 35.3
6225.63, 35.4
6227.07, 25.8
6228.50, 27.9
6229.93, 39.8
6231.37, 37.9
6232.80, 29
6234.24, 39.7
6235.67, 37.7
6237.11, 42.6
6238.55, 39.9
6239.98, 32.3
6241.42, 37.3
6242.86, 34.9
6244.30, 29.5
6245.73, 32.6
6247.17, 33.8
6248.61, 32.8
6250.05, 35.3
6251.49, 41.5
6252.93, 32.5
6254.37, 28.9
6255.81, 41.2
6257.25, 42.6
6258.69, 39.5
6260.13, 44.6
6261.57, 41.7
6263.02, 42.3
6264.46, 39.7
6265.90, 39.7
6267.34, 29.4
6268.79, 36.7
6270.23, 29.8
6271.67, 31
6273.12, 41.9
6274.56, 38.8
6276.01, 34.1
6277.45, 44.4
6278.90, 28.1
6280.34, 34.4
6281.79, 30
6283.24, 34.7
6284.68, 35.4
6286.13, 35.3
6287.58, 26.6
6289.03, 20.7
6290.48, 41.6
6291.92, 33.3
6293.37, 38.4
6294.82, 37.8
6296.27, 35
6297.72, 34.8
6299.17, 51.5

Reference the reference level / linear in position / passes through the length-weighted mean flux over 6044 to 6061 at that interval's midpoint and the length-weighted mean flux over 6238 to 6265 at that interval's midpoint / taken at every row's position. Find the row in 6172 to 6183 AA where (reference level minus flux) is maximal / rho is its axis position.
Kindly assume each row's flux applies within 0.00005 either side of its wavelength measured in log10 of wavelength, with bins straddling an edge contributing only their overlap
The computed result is 6181.35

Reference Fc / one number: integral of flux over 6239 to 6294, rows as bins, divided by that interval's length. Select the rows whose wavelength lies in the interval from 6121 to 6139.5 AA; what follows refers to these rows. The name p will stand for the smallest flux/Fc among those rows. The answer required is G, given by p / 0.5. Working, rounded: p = 0.575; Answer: 1.15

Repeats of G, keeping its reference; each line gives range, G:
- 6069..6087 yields 1.67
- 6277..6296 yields 1.17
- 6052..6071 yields 1.74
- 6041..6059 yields 1.77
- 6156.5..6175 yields 1.48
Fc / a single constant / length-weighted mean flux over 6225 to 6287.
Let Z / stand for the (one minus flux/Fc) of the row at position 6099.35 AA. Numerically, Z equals -0.11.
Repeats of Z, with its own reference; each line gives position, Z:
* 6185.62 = -0.14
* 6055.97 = 0.12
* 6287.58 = 0.26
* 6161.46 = 0.24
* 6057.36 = -0.24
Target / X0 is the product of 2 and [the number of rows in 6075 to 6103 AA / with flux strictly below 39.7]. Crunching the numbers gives 24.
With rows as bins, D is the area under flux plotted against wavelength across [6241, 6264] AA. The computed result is 850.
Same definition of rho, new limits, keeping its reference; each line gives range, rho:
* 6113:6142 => 6121.86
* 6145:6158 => 6145.87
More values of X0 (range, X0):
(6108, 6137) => 18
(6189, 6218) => 32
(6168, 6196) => 34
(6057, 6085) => 16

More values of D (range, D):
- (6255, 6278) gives 886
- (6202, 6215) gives 472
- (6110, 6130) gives 740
